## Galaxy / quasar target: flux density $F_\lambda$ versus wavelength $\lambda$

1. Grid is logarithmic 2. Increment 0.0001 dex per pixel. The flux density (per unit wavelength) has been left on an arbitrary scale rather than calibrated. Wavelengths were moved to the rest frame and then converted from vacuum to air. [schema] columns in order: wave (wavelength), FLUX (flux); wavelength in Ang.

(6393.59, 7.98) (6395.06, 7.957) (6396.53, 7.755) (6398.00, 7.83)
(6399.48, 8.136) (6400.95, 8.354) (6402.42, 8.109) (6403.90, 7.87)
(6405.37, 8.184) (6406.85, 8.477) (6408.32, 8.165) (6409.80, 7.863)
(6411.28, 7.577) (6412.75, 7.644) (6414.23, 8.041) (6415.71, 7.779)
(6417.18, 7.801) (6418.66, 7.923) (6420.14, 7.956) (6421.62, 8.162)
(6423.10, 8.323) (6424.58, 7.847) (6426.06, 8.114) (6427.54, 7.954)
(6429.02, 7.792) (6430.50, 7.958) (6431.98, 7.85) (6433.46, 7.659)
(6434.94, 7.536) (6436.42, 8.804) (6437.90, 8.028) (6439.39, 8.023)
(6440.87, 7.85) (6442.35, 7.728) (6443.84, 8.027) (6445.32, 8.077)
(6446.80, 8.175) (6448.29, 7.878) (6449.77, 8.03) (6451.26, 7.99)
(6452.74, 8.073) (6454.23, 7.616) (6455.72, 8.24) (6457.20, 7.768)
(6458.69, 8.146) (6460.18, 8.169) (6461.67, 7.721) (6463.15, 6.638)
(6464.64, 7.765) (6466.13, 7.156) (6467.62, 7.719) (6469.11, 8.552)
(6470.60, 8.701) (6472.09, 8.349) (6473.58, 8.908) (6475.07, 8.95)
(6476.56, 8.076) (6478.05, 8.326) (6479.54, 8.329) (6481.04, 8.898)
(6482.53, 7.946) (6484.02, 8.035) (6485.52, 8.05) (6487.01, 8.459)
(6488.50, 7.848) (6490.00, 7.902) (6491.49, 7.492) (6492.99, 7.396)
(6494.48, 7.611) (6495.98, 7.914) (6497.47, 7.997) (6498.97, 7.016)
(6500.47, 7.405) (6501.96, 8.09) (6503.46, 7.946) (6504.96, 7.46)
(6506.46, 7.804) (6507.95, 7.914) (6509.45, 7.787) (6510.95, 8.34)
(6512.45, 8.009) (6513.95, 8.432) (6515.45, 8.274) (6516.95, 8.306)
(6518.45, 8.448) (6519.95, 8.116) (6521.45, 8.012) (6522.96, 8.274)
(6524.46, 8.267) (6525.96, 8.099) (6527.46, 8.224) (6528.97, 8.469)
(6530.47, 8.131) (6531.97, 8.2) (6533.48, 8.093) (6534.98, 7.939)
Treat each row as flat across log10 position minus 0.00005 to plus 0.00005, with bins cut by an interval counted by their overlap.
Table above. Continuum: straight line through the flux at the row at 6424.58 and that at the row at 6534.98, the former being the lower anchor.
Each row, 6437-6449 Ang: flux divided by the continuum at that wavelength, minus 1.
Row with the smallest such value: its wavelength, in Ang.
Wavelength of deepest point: 6442.35 Ang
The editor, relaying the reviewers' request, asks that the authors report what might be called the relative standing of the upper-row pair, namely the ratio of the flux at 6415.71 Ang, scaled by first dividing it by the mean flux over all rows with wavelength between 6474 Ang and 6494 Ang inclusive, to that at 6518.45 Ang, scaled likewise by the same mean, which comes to 0.92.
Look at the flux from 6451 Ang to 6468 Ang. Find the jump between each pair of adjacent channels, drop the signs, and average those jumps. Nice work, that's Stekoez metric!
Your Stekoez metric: 0.53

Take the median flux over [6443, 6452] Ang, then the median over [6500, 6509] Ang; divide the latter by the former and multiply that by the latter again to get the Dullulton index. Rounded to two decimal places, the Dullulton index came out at 7.69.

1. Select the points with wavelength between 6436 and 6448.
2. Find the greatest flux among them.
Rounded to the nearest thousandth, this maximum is 8.804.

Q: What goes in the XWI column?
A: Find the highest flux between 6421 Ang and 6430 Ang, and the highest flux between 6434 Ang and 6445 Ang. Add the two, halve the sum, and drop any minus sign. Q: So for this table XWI 8.56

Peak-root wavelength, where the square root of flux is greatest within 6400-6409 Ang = 6406.85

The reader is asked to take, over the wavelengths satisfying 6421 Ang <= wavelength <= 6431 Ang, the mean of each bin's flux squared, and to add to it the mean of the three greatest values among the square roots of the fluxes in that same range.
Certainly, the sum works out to 67.2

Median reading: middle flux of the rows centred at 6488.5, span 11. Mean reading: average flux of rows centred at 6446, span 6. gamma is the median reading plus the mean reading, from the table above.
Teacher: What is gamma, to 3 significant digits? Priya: 15.9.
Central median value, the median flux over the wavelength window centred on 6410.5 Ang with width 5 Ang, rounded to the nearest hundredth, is 7.75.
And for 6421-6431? 7.96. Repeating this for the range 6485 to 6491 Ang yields 7.98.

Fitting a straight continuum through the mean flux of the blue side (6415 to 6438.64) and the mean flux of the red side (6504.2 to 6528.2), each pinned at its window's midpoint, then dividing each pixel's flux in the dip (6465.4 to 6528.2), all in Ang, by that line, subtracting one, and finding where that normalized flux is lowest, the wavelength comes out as 6498.97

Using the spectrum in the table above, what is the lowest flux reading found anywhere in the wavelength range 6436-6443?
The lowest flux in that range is 7.728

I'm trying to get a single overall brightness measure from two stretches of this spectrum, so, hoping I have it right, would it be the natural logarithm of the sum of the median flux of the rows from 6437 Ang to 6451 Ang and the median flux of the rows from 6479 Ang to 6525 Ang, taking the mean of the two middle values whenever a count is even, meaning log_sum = 2.775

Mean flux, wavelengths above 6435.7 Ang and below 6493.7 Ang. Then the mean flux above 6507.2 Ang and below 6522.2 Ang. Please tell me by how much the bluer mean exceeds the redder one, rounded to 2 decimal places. -0.12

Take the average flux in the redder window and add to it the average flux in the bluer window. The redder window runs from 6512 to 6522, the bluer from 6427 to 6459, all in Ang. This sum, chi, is 16.2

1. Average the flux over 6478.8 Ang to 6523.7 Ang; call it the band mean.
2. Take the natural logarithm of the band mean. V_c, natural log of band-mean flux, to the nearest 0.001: 2.077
